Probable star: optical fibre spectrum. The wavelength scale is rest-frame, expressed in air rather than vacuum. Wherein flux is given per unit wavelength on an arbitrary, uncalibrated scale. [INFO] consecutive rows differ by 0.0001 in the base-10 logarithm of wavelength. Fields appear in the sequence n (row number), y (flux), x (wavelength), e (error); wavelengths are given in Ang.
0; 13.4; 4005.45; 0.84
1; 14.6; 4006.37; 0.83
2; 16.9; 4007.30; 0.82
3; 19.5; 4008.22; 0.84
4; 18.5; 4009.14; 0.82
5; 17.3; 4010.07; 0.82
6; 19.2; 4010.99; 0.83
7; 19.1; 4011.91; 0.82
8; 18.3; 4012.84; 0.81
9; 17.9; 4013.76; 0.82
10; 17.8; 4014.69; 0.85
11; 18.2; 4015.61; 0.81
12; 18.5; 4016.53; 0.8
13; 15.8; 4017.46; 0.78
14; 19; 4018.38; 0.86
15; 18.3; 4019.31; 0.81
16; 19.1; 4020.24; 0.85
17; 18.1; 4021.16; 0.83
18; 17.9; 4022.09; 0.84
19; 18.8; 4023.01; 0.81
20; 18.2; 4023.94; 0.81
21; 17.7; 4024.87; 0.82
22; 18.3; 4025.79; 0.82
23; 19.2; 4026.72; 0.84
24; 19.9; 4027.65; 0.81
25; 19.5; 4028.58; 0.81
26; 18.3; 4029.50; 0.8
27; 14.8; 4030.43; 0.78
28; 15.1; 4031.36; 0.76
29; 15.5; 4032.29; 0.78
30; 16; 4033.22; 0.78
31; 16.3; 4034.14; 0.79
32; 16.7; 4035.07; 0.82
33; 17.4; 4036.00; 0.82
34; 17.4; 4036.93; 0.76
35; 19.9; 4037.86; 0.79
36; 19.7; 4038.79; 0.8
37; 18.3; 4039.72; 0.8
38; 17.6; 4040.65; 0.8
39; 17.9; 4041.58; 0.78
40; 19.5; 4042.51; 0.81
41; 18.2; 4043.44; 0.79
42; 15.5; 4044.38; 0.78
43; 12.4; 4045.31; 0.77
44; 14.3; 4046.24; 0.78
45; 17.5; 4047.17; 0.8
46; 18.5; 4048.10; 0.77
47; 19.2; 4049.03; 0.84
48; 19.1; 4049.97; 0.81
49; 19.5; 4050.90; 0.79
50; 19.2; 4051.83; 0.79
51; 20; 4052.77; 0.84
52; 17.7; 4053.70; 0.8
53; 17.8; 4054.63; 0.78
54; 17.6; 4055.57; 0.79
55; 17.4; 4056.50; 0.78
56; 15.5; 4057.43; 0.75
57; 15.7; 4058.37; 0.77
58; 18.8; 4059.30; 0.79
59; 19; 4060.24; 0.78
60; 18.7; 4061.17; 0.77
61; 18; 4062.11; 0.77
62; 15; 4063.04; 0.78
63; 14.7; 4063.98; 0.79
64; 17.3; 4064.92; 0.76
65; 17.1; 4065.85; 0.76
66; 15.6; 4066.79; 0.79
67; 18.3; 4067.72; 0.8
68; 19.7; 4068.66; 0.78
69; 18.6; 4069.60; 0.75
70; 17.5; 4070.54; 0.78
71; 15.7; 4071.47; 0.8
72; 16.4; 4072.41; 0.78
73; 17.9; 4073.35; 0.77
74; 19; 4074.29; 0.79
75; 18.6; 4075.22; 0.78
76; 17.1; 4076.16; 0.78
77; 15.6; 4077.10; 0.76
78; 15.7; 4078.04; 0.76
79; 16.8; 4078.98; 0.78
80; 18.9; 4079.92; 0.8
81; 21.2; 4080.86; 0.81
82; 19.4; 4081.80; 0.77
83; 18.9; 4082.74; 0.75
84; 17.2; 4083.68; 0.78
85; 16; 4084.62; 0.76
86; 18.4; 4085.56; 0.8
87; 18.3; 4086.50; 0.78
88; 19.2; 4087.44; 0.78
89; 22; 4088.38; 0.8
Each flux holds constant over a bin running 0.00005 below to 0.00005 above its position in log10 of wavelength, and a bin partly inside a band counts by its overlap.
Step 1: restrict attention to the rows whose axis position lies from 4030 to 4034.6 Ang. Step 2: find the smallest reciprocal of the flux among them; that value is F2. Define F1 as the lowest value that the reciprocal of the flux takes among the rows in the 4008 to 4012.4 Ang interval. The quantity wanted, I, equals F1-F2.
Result -0.0101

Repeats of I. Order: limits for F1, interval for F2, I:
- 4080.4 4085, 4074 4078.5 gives -0.0055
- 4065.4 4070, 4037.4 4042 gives 0.0005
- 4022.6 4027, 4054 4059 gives -0.0041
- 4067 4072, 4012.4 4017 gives -0.0033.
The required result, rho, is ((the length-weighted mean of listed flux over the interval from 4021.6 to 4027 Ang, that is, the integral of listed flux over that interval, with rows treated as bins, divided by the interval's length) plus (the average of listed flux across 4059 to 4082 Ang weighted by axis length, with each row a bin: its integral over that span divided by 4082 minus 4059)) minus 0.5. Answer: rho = 35.41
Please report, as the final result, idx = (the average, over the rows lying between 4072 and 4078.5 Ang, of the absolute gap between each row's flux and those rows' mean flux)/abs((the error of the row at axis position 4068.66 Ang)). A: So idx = 1.4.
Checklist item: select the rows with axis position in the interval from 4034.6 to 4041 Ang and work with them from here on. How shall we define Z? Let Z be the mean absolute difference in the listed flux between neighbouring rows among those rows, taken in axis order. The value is 0.92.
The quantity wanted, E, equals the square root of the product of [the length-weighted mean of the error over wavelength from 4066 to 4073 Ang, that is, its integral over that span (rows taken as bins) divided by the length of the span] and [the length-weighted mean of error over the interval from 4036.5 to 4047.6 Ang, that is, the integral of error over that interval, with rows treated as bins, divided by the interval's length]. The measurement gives 0.785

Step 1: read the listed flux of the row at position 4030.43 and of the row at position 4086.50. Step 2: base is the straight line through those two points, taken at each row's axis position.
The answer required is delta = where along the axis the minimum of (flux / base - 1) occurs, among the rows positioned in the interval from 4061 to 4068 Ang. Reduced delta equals 4063.98 Ang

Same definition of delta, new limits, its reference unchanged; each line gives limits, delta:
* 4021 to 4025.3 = 4024.87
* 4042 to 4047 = 4045.31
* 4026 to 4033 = 4030.43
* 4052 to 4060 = 4057.43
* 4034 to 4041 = 4034.14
